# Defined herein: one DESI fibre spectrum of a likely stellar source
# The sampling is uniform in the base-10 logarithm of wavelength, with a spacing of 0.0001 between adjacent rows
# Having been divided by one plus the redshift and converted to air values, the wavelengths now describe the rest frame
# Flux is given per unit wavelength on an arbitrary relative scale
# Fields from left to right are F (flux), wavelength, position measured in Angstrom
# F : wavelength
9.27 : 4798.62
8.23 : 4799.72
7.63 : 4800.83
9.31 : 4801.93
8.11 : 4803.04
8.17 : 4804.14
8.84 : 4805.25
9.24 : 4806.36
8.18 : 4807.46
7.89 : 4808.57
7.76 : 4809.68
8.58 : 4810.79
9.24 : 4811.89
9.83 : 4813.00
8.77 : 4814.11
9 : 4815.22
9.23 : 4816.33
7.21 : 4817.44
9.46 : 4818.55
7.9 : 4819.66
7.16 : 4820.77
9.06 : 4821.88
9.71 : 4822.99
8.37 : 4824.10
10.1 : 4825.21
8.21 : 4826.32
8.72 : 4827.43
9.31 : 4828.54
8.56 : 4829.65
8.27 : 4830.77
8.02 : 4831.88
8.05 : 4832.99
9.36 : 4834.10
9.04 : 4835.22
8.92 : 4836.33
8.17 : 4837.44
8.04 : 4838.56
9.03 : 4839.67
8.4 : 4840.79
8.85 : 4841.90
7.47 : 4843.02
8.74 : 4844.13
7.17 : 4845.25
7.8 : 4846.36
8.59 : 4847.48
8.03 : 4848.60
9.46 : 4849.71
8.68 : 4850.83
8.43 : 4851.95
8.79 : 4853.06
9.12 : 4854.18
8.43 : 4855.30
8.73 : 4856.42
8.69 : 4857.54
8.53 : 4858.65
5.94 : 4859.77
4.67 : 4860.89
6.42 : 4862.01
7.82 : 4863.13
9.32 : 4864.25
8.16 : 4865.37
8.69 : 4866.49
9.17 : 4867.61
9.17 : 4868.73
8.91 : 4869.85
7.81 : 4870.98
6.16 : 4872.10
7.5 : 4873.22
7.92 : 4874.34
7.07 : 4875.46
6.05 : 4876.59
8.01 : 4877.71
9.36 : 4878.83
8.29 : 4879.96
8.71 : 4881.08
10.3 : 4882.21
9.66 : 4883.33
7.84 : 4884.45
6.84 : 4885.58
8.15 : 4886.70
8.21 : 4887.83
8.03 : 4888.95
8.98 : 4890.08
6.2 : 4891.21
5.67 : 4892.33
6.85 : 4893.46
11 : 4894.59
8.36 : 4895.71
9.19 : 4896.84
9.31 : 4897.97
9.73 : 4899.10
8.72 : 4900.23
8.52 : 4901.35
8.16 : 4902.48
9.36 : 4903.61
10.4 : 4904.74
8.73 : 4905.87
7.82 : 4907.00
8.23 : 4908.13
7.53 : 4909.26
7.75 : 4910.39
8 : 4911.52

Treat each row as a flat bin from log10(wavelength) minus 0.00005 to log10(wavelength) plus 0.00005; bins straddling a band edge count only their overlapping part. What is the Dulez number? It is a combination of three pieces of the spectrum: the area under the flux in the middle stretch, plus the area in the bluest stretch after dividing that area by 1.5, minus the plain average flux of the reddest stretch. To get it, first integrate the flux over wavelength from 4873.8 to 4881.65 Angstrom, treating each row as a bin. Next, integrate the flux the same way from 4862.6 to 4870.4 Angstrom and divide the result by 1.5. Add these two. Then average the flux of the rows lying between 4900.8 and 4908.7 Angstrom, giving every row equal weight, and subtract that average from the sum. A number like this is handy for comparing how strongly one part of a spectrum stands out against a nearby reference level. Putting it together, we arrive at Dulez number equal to 99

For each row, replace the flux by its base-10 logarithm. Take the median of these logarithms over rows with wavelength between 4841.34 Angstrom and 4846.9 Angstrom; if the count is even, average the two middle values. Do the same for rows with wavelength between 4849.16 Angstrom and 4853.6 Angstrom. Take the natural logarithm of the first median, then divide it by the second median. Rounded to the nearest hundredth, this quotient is -0.12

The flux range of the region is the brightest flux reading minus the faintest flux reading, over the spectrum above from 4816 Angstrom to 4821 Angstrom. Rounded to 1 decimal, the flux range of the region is 2.3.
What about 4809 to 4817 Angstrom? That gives 2.1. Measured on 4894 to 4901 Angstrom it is 2.6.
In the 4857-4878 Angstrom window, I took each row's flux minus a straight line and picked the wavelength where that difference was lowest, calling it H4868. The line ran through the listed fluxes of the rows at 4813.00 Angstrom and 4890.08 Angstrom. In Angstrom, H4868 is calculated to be 4860.89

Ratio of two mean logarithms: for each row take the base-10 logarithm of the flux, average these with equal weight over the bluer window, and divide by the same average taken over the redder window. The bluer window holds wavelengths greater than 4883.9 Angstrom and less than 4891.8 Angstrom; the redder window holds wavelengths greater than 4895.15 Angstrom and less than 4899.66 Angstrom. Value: 0.92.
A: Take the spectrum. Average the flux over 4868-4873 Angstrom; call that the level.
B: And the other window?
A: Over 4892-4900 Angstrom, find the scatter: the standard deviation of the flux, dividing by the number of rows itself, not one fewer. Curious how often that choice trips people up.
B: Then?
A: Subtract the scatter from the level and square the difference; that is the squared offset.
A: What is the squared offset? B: 40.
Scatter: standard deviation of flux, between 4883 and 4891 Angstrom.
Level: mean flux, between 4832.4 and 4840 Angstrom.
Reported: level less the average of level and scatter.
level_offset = 3.9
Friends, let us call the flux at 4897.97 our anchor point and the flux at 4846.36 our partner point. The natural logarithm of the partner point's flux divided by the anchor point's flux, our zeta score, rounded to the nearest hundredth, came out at -0.18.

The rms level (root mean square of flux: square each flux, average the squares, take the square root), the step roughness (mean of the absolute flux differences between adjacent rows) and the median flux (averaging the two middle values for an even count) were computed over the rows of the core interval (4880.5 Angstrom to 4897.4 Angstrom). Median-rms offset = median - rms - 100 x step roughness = -141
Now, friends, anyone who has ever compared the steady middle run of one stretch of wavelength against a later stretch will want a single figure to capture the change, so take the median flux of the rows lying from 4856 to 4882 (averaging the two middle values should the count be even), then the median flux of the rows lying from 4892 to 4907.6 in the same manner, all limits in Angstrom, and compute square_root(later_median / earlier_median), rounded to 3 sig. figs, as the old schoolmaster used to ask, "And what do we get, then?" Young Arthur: 1.03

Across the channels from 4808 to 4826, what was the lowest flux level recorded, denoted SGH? 7.16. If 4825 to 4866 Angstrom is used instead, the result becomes 4.67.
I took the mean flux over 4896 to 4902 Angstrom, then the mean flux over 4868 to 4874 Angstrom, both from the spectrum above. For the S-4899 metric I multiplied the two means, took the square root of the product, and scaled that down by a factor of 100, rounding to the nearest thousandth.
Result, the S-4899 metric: 0.085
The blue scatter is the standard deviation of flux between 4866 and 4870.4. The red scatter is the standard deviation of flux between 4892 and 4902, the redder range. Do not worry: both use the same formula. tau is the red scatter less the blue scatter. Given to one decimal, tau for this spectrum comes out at 1.3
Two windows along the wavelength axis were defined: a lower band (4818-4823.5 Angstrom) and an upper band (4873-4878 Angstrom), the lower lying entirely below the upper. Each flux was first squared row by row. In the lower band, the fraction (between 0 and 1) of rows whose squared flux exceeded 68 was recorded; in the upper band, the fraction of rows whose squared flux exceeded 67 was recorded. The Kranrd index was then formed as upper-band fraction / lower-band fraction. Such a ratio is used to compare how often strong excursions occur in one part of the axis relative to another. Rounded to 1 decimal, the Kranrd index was 0.0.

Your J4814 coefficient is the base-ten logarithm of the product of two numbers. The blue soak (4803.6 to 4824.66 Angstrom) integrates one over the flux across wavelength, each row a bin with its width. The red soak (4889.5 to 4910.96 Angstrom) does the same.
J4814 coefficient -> 0.808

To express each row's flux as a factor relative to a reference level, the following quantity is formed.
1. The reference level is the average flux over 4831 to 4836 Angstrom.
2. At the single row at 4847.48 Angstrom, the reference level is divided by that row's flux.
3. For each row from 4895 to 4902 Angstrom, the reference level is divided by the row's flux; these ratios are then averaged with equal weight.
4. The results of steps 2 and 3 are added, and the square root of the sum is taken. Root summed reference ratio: 1.40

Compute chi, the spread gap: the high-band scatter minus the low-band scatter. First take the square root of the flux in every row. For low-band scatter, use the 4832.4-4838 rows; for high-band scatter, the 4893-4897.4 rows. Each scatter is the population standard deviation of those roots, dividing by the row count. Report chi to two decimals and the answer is 0.17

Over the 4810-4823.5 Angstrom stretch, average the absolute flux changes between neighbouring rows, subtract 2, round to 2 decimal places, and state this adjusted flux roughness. -0.92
